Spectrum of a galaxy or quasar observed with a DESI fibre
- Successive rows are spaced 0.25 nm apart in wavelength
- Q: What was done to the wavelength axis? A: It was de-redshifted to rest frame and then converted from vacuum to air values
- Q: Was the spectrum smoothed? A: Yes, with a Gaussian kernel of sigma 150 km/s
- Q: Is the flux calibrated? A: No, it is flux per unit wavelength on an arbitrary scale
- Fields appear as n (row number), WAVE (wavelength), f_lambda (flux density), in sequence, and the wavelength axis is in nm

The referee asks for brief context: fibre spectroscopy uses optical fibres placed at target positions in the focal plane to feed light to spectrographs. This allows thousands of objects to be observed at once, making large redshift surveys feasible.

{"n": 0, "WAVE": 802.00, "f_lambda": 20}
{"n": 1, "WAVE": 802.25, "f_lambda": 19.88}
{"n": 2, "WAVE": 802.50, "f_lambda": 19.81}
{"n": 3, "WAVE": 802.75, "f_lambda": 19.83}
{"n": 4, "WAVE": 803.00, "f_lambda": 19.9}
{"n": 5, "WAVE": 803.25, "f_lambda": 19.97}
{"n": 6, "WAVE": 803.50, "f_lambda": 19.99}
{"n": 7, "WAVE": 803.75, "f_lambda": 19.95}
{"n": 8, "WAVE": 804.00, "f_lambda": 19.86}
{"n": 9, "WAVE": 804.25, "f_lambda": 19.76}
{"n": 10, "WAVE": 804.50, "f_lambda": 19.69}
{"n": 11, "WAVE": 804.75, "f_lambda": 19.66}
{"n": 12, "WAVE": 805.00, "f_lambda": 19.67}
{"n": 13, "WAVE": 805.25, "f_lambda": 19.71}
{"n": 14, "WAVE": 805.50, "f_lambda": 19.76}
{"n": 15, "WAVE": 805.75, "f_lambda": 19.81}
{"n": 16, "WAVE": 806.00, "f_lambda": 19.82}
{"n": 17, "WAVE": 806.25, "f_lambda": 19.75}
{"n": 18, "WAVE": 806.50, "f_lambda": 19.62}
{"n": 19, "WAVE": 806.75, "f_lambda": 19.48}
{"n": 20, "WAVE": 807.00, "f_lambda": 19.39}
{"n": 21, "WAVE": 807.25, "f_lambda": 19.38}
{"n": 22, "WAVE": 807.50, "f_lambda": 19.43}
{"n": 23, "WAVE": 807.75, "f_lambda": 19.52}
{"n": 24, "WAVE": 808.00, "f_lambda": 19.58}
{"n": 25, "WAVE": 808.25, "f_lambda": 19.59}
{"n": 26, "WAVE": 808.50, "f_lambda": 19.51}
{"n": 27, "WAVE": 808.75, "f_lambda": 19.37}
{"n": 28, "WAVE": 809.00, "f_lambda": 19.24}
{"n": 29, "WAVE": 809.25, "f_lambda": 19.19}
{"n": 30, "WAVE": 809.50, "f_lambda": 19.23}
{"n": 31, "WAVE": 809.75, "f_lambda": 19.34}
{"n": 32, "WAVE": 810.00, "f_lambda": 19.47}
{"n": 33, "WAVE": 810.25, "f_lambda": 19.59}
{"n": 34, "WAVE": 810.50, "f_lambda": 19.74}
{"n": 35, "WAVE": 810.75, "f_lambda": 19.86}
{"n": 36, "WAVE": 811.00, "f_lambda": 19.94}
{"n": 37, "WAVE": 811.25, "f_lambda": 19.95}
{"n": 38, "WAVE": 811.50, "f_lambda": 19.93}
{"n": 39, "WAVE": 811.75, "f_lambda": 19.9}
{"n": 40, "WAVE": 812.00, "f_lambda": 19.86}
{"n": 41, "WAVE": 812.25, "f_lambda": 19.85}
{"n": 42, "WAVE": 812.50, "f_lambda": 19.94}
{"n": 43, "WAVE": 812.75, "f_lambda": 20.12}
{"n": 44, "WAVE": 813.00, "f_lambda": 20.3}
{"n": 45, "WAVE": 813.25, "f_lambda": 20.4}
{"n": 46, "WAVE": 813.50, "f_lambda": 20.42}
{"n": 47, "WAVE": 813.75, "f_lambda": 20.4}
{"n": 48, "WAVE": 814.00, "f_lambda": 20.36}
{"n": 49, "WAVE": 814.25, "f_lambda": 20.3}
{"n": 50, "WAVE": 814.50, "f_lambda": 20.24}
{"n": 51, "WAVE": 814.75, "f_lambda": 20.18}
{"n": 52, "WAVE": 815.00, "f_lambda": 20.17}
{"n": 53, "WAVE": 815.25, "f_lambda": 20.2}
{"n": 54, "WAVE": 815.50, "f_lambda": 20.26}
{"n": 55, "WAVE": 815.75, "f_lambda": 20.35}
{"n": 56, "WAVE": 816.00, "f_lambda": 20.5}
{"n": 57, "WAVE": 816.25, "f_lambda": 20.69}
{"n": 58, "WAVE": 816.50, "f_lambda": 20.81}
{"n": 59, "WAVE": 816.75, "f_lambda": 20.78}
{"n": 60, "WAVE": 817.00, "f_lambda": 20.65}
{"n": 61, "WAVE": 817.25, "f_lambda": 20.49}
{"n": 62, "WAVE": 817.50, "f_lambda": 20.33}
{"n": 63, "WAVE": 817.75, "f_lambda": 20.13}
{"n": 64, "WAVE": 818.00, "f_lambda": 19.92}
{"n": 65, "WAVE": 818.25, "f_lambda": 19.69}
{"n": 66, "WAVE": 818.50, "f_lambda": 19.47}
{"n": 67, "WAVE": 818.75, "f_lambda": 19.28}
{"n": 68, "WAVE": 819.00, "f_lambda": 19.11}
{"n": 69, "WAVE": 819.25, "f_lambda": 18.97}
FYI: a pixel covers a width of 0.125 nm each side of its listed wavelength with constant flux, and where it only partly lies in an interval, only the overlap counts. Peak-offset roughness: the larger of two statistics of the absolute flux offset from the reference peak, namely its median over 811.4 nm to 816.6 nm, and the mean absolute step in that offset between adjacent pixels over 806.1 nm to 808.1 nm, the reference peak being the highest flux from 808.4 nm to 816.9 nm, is 0.55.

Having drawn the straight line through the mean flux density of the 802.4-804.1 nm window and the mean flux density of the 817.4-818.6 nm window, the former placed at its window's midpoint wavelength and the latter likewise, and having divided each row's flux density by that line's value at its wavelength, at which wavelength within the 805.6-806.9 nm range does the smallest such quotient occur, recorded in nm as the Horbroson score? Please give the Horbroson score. 806.75 nm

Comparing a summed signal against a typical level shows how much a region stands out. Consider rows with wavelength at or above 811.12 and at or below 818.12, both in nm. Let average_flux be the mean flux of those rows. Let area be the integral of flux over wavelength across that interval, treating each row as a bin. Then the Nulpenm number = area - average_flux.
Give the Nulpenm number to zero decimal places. 122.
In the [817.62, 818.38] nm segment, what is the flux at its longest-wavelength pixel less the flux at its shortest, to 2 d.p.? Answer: -0.44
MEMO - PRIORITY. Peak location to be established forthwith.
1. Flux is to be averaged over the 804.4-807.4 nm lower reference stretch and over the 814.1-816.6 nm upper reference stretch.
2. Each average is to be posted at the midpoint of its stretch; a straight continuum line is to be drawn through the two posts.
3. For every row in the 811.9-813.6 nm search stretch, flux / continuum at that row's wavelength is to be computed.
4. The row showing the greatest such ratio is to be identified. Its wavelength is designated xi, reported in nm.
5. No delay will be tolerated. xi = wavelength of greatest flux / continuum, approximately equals 813.50 nm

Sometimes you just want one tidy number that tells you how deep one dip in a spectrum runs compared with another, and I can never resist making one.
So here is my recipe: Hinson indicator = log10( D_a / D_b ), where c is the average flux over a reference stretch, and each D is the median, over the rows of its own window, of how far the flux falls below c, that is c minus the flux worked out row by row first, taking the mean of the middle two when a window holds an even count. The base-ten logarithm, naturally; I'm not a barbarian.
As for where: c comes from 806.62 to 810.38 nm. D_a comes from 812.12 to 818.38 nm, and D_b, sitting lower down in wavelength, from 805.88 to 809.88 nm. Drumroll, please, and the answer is 1.4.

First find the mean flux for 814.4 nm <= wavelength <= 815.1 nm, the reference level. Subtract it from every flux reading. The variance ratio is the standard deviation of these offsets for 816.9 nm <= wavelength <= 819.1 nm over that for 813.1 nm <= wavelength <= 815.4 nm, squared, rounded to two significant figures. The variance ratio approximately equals 29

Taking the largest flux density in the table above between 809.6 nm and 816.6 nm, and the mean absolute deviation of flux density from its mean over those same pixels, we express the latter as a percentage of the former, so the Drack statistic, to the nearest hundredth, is 1.35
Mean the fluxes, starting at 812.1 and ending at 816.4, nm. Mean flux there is 20.3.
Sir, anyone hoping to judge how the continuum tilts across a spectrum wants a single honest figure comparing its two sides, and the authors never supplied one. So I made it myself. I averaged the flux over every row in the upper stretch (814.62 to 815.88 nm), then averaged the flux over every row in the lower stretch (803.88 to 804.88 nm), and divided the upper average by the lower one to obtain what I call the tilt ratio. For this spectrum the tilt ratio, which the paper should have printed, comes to 1.02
